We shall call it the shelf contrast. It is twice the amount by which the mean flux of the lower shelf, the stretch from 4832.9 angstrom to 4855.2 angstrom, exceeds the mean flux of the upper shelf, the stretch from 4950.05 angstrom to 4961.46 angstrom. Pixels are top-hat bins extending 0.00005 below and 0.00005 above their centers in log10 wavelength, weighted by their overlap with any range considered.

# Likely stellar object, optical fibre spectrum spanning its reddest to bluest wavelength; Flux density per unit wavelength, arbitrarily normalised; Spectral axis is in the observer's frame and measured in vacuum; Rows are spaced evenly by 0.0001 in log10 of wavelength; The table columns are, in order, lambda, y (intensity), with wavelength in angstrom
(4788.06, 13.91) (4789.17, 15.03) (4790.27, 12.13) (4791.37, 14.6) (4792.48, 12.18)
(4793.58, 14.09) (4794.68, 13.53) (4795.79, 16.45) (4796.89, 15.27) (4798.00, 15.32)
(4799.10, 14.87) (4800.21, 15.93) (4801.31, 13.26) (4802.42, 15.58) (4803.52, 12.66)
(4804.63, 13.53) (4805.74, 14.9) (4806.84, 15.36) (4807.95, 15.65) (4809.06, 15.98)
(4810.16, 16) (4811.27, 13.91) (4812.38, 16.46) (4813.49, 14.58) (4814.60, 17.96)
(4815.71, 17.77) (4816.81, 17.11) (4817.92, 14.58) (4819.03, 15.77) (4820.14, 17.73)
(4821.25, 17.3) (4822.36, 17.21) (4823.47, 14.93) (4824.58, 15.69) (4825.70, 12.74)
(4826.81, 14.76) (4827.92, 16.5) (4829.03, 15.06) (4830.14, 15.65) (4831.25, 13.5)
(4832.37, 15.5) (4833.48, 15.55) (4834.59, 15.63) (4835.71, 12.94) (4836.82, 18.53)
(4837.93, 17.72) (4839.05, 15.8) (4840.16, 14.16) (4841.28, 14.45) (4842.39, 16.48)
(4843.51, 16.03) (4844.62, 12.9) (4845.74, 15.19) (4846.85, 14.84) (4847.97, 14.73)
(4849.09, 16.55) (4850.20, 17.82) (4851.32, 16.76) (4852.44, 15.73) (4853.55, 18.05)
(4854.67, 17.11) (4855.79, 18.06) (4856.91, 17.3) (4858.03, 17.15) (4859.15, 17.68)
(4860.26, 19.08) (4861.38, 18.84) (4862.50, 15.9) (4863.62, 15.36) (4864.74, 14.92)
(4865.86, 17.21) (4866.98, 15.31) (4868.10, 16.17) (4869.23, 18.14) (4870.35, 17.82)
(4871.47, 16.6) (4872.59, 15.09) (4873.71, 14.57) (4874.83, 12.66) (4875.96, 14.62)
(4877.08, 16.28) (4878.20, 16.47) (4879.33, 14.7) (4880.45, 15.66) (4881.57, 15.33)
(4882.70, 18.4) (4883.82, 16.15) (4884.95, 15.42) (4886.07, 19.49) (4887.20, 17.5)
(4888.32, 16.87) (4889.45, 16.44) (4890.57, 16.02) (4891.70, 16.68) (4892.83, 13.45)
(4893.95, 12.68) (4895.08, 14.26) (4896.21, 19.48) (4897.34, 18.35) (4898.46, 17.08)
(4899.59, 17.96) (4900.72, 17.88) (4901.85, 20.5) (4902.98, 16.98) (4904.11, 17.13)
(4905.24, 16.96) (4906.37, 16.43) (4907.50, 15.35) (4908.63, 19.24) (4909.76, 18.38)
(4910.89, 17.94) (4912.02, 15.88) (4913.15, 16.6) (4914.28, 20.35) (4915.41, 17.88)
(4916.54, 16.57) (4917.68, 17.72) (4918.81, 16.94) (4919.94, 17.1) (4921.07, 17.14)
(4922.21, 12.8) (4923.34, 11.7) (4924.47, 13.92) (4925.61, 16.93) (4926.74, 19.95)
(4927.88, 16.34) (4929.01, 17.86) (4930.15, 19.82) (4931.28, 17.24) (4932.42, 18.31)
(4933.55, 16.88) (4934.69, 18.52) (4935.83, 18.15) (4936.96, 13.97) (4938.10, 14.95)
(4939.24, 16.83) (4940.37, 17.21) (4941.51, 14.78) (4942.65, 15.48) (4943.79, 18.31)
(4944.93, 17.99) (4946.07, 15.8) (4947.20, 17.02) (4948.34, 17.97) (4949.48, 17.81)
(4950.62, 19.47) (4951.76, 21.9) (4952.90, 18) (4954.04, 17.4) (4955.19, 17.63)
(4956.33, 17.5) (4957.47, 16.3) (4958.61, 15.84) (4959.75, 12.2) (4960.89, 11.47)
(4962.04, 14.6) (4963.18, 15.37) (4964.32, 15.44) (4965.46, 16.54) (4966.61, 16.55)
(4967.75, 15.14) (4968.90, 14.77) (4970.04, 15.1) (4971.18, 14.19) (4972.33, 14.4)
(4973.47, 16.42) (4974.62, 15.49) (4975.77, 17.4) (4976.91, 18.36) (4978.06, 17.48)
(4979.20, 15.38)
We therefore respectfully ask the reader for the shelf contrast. -1.8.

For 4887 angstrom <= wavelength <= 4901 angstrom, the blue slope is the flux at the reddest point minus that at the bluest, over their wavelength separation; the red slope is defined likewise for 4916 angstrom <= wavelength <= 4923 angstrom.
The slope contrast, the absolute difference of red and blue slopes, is 0.69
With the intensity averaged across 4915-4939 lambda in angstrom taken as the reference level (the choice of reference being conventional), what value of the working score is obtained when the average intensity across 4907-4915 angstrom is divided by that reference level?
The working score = 1.06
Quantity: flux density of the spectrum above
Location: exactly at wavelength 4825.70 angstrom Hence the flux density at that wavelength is 12.74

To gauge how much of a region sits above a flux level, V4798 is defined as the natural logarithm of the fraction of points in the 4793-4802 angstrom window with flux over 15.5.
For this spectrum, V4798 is -1.4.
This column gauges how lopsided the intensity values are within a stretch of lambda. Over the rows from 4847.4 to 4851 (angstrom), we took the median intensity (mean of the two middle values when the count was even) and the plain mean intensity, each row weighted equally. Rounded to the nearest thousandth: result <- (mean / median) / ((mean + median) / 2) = 0.060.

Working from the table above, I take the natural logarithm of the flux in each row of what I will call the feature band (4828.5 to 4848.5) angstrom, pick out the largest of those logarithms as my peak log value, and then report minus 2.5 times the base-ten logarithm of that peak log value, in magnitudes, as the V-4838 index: -1.163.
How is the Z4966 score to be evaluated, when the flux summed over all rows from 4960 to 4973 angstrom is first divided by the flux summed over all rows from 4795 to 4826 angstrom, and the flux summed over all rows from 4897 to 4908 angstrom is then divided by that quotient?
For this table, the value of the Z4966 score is 464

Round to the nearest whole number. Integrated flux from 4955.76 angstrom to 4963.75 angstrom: 118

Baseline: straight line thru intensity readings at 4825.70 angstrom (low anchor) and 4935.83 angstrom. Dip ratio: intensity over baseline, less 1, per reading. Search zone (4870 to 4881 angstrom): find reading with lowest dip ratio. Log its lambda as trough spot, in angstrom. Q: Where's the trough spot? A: 4874.83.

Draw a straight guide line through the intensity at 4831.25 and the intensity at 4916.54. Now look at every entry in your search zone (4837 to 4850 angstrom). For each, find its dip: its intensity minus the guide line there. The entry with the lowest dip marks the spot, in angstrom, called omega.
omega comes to 4844.62 angstrom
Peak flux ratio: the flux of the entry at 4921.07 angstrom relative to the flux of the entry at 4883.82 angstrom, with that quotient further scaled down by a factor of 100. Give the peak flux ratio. 0.0106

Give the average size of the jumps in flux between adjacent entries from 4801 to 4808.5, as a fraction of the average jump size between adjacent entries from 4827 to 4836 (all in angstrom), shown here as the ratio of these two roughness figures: 1.1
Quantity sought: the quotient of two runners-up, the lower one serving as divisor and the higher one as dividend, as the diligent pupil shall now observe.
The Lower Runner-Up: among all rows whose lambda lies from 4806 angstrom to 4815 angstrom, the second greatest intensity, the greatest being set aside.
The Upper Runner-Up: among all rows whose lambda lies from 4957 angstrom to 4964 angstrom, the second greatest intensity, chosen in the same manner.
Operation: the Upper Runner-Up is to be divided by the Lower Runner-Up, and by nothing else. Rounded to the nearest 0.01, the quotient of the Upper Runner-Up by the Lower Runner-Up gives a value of 0.96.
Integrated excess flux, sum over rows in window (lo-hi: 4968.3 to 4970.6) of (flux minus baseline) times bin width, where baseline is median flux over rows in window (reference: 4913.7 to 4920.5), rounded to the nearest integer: -6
